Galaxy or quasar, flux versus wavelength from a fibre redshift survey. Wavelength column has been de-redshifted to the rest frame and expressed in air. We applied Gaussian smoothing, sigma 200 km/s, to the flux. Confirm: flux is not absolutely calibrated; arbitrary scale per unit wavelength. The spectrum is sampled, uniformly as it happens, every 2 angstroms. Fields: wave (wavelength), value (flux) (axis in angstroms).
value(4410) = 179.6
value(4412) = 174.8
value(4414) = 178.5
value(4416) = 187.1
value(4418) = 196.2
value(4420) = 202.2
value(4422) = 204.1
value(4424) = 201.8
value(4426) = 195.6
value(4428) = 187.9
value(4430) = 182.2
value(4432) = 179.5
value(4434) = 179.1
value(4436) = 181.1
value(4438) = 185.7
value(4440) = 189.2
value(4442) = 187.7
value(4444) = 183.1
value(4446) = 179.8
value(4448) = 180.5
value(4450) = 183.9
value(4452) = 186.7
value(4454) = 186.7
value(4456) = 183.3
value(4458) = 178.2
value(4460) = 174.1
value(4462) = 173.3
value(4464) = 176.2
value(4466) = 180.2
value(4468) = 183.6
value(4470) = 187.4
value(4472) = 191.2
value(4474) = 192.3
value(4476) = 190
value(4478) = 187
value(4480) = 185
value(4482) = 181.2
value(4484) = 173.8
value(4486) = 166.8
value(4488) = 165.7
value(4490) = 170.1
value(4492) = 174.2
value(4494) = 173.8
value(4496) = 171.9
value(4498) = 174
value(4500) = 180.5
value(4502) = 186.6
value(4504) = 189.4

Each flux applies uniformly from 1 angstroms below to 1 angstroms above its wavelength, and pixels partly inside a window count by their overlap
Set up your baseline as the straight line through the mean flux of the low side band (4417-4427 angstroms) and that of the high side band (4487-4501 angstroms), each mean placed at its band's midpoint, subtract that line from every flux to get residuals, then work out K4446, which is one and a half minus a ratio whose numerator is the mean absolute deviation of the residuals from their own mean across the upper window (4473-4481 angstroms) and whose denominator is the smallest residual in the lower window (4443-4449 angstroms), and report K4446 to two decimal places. 1.66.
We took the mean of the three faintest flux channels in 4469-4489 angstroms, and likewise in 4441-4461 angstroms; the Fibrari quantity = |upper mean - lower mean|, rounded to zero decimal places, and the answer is 9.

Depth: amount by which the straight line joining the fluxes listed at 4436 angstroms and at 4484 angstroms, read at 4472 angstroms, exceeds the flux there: -15.6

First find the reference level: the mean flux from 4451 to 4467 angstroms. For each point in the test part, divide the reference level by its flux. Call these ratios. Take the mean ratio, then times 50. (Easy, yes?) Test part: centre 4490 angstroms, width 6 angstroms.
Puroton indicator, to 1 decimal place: 52.9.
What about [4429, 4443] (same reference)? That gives 49.0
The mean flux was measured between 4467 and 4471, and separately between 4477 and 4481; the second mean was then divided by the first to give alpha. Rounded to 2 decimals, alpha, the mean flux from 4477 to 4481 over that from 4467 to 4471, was 1.00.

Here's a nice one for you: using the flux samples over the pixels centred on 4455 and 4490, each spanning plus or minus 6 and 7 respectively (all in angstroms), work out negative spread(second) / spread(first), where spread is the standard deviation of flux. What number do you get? -0.7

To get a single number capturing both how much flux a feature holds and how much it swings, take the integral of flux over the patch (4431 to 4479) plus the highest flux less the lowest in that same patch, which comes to 8819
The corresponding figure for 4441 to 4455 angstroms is 2585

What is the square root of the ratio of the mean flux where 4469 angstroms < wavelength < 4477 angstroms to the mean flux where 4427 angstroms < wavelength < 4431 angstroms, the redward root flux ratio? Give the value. 1.01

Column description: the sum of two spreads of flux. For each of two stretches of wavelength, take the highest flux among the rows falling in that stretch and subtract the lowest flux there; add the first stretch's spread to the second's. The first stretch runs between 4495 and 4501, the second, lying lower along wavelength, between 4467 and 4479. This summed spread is 17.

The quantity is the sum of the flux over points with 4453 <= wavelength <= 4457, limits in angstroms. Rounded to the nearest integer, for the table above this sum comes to 370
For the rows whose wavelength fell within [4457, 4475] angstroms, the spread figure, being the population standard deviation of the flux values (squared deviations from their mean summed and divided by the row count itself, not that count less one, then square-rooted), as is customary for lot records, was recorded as 6.8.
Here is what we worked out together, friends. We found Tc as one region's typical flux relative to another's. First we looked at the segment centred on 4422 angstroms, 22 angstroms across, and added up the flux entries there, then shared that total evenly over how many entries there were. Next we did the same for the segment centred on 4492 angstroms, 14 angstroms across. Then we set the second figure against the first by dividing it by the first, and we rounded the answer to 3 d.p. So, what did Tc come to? 0.900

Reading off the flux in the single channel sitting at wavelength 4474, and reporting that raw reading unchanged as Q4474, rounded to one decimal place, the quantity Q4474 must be 192.3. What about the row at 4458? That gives 178.2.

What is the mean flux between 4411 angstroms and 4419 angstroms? 184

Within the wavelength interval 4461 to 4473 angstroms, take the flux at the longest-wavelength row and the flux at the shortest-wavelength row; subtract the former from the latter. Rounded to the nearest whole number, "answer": -18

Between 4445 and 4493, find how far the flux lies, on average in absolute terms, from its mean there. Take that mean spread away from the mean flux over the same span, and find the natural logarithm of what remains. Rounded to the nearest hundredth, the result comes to 5.16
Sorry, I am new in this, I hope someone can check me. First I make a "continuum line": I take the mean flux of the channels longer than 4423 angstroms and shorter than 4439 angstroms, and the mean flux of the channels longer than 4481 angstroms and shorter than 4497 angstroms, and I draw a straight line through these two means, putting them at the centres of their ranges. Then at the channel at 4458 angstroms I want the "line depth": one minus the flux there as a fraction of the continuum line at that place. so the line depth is 0.01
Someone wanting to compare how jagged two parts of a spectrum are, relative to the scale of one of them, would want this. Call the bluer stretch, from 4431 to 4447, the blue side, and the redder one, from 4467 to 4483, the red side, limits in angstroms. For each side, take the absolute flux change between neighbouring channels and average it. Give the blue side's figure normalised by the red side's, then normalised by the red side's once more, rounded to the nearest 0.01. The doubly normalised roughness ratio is 0.36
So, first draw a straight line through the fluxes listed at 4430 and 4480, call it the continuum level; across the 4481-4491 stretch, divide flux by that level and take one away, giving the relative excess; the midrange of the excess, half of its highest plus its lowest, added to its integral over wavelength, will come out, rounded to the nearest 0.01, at -0.81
